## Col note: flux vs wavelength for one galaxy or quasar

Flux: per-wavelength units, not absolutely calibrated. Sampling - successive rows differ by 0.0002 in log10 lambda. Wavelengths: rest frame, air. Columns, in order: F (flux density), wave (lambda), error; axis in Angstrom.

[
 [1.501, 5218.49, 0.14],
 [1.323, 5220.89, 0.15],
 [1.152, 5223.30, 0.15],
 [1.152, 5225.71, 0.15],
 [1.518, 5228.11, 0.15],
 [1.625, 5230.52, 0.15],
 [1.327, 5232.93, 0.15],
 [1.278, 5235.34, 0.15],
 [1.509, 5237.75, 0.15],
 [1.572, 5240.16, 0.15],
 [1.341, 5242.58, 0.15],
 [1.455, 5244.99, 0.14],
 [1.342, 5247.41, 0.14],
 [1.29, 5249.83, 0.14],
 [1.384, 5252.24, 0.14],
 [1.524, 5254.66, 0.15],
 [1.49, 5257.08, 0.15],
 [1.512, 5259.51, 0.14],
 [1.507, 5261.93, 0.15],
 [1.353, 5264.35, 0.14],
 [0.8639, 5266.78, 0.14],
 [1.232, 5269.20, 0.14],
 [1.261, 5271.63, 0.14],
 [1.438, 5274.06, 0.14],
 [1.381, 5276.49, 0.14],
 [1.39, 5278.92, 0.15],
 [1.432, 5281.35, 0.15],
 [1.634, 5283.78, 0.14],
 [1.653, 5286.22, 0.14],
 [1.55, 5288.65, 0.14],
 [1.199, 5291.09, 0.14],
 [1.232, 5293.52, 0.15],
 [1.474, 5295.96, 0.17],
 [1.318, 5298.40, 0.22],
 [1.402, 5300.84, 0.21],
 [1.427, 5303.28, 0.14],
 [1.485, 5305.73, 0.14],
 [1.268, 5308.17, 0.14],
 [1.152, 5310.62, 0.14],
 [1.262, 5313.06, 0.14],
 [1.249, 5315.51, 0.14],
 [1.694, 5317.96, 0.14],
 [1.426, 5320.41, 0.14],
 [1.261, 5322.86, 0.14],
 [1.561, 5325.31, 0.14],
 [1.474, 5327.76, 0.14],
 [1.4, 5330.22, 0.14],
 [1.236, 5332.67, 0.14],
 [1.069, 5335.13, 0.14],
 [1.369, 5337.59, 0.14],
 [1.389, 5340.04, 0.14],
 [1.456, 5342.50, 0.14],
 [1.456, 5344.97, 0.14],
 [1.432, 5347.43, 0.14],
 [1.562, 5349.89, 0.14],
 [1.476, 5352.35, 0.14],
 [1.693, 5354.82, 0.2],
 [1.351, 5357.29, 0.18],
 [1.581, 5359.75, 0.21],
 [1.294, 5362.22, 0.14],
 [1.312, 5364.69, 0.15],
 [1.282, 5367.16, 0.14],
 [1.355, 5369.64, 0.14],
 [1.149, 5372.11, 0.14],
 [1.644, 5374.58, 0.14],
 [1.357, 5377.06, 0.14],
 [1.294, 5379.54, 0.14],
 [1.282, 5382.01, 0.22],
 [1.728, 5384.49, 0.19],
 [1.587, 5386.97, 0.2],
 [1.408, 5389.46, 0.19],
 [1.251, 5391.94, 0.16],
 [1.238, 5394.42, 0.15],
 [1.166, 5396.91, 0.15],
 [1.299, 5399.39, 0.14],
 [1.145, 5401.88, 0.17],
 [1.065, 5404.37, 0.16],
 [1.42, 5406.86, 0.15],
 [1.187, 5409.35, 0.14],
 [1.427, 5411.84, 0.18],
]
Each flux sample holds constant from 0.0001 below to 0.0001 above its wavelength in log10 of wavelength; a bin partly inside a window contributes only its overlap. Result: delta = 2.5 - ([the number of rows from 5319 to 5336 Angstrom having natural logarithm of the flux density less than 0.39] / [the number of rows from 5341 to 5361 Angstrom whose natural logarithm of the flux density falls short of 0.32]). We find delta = -3.5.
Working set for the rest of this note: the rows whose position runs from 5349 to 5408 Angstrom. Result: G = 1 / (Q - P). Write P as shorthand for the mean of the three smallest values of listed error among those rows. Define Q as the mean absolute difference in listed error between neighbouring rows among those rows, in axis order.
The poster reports -8.24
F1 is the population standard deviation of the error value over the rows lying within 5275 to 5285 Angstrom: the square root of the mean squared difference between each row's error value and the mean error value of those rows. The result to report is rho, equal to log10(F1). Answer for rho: -2.3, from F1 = 0.005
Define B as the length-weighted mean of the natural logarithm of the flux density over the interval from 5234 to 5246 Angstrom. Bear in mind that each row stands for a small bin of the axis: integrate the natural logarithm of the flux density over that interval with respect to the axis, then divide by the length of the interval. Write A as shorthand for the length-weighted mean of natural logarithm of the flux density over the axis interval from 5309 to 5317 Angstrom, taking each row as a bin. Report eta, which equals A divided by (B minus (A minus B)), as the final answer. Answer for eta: 0.4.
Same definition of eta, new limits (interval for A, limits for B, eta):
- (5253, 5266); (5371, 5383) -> 1.7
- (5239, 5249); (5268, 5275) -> 1.9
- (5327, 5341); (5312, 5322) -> 0.7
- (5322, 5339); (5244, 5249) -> 0.8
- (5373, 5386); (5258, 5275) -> 2.6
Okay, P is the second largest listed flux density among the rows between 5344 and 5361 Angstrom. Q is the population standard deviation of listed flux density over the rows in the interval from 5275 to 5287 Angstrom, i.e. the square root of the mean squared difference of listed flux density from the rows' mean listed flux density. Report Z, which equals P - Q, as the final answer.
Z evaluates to 1.46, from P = 1.581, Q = 0.120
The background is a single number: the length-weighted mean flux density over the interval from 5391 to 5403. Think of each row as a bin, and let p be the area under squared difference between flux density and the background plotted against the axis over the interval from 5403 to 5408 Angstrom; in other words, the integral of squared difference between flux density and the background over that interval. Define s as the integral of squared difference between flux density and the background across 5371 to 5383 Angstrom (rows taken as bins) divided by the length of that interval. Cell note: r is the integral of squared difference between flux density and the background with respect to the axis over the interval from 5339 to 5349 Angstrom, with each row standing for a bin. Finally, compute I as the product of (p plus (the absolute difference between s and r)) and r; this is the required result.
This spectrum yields 0.3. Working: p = 0.2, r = 0.49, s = 0.044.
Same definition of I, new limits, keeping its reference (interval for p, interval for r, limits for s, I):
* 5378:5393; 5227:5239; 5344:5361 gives 1.6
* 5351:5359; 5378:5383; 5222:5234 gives 0.0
